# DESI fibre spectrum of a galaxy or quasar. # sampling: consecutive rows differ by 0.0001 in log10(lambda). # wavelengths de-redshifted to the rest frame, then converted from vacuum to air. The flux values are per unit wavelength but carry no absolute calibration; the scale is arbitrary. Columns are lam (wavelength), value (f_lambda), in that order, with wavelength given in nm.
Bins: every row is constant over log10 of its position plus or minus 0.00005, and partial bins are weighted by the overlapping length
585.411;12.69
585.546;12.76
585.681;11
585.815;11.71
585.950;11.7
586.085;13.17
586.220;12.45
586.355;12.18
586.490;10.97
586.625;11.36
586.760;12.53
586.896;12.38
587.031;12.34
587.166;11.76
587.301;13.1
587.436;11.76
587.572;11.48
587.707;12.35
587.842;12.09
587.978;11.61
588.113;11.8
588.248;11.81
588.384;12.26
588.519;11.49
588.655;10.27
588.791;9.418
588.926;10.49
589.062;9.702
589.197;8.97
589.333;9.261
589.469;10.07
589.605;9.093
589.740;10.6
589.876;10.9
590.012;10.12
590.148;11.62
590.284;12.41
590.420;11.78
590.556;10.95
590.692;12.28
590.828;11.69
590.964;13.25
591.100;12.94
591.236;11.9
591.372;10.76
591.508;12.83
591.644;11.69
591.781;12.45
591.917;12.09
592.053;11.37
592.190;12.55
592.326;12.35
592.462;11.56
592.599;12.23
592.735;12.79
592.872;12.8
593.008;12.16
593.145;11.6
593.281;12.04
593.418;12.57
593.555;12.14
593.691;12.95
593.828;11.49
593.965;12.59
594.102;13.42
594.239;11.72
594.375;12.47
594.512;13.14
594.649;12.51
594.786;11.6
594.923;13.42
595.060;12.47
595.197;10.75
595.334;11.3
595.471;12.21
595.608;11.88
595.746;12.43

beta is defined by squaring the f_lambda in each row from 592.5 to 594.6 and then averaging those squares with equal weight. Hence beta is 154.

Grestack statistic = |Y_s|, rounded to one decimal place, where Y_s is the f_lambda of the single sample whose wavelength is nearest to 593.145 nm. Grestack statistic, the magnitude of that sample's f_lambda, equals 11.6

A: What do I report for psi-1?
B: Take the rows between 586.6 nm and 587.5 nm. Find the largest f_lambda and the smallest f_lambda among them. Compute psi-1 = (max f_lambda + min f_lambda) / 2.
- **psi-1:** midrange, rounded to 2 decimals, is 12.23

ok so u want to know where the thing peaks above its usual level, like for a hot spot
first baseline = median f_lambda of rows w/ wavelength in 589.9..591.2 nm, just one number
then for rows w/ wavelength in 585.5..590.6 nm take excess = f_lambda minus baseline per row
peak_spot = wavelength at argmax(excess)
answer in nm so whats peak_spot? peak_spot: 586.085 nm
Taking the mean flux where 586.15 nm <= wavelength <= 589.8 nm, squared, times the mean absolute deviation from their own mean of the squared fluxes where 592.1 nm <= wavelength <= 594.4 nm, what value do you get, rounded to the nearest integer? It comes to 1323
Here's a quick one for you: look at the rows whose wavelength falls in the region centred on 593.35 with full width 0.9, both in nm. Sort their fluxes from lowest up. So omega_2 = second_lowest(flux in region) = 12.04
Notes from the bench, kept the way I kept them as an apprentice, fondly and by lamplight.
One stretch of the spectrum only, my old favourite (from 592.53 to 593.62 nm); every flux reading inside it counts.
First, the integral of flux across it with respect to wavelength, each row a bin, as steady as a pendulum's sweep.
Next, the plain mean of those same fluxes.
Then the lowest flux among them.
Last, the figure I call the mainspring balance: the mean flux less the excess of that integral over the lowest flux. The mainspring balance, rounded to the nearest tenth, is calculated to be 10.5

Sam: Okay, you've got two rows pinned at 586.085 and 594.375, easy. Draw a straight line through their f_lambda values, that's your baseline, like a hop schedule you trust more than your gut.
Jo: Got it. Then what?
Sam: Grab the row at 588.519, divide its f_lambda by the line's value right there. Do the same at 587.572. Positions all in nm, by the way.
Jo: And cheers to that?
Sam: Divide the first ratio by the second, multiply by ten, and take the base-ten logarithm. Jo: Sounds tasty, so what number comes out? 1.00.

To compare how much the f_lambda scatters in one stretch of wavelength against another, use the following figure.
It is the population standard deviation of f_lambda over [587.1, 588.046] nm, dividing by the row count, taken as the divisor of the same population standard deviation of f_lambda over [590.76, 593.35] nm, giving 1.2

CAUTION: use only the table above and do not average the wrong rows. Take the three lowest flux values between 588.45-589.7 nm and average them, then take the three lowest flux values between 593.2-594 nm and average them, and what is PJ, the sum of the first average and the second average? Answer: 21.0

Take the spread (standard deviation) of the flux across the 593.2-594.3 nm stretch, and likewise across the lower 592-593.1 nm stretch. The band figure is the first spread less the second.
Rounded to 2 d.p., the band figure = 0.11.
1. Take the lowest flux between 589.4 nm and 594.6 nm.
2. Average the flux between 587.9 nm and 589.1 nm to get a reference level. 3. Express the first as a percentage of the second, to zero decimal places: 83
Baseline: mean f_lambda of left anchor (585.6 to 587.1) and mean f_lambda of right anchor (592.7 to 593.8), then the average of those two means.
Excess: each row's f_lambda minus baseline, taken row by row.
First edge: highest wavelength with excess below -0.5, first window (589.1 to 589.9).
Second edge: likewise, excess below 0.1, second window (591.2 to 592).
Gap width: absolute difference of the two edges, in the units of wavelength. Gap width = 2.04 nm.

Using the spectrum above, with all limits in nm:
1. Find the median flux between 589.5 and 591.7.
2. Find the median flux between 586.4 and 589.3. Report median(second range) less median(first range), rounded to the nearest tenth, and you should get 0.1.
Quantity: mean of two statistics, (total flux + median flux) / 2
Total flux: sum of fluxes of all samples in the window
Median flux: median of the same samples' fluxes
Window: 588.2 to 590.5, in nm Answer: 95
